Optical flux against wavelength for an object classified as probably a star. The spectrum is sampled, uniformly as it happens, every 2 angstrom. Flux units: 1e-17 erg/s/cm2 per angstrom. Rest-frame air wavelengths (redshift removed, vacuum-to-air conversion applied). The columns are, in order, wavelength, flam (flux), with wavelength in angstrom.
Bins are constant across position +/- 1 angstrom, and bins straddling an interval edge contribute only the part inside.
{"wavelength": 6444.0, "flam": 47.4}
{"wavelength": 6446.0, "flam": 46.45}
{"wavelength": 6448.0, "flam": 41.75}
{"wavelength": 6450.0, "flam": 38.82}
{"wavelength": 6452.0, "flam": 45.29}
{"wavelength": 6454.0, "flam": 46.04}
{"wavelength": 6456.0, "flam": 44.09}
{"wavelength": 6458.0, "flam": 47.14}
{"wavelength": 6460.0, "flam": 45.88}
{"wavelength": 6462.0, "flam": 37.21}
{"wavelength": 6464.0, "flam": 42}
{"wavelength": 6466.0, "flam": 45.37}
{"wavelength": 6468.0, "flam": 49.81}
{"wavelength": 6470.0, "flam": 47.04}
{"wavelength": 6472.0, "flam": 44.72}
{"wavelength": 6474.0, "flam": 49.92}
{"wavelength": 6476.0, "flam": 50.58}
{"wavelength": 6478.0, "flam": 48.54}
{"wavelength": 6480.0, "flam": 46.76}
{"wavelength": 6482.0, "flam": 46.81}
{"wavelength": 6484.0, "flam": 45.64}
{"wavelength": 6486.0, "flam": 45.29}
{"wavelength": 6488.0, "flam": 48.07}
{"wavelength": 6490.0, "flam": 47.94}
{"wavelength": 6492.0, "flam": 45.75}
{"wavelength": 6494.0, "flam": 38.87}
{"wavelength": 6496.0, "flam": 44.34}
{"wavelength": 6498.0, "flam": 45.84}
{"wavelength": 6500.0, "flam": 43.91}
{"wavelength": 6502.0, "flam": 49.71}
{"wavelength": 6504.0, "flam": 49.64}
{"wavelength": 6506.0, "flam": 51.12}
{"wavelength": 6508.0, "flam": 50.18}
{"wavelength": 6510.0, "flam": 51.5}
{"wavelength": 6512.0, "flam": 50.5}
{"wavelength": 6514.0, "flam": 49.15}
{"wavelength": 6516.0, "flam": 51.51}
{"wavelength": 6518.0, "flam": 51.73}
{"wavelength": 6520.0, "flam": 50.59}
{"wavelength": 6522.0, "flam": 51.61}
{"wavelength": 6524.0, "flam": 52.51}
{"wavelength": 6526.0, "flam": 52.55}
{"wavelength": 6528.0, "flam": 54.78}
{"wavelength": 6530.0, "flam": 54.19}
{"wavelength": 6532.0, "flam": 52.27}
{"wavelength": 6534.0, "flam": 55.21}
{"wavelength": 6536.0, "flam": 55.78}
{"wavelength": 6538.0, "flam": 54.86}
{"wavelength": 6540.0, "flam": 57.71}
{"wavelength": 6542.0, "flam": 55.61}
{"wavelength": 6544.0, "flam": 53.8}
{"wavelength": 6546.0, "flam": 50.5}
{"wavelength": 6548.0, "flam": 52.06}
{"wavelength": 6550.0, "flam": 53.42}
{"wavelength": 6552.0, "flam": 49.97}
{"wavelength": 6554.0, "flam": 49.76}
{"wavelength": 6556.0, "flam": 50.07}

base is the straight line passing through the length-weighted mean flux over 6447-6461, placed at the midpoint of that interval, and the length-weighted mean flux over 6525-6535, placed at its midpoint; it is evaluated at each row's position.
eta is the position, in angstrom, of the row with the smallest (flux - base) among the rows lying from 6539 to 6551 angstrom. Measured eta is 6546.0 angstrom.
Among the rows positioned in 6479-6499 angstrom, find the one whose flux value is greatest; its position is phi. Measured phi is 6488.0 angstrom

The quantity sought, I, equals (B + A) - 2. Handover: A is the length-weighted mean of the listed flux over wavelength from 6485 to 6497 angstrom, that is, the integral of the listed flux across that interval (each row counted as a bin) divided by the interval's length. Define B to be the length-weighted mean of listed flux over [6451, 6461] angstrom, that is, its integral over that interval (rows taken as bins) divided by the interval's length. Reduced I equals 89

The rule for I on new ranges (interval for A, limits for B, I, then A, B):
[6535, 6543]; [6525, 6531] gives 108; 56.0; 54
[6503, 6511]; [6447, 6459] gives 92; 50.6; 44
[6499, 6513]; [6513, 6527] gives 99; 49.5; 51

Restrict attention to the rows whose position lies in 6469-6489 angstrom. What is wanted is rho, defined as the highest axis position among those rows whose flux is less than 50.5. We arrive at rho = 6488.0 angstrom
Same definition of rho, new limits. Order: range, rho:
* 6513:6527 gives 6514.0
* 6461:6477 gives 6474.0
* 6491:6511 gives 6508.0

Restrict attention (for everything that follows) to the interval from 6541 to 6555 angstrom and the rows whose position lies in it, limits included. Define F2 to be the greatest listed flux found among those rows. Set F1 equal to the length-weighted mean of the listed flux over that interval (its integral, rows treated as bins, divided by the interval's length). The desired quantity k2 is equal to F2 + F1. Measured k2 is 108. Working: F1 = 52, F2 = 55.61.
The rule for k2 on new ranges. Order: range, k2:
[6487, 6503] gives 95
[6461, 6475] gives 95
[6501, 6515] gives 102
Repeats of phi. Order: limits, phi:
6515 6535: 6534.0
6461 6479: 6476.0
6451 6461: 6458.0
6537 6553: 6540.0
